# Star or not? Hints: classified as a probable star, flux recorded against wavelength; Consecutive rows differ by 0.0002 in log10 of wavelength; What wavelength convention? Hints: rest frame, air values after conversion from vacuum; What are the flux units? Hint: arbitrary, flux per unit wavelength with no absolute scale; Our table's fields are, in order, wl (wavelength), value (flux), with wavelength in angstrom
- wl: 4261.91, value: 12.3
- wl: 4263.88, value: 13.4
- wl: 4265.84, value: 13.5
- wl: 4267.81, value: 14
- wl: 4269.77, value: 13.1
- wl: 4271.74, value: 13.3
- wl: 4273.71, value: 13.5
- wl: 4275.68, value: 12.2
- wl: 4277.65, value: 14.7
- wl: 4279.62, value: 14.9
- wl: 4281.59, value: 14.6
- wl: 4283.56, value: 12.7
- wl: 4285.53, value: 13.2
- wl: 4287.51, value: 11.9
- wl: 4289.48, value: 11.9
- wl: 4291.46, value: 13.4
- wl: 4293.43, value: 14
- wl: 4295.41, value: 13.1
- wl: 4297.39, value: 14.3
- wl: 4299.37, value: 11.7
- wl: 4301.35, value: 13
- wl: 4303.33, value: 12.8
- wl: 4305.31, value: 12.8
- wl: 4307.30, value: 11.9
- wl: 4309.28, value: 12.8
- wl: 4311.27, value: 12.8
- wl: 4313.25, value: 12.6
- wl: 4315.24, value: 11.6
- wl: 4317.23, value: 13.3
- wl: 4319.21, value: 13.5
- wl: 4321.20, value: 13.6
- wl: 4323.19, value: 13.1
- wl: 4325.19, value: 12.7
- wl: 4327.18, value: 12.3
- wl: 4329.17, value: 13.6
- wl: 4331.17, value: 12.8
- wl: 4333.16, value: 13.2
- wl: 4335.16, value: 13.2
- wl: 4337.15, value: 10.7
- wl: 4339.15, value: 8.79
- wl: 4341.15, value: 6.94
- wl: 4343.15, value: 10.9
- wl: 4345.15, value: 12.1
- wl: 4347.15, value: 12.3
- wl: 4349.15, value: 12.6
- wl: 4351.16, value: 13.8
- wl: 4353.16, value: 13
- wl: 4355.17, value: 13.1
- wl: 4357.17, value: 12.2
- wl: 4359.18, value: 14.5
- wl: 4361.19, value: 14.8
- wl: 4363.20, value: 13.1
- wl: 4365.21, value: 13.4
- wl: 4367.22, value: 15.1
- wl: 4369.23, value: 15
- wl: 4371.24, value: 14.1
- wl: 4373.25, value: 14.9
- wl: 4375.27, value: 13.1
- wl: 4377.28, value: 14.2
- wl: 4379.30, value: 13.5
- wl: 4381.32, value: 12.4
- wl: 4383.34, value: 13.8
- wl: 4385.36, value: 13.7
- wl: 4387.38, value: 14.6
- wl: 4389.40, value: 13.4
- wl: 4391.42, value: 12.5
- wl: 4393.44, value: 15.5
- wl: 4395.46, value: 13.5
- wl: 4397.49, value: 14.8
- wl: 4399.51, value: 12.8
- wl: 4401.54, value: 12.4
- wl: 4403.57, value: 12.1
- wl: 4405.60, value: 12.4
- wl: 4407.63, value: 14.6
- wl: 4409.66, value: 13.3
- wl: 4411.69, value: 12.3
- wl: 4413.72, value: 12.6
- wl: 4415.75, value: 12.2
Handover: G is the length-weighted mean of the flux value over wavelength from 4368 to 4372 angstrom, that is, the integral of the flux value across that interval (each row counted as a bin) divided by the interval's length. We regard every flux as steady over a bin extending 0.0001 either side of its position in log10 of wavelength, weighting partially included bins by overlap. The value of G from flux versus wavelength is 14.6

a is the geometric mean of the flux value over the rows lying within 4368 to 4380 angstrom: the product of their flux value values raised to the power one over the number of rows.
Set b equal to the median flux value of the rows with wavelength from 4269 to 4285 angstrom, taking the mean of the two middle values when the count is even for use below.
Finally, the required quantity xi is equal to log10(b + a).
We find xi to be 1.44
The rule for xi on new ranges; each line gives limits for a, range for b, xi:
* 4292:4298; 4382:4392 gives 1.44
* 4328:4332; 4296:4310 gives 1.41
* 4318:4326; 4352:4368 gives 1.42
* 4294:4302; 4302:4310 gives 1.41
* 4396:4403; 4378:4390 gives 1.43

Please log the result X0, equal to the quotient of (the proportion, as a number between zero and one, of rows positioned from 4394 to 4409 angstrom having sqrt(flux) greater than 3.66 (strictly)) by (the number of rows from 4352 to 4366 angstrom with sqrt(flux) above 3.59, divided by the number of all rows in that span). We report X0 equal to 0.50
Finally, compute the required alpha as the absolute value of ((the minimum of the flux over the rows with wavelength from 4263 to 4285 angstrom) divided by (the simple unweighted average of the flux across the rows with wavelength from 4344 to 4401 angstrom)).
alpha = 0.89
